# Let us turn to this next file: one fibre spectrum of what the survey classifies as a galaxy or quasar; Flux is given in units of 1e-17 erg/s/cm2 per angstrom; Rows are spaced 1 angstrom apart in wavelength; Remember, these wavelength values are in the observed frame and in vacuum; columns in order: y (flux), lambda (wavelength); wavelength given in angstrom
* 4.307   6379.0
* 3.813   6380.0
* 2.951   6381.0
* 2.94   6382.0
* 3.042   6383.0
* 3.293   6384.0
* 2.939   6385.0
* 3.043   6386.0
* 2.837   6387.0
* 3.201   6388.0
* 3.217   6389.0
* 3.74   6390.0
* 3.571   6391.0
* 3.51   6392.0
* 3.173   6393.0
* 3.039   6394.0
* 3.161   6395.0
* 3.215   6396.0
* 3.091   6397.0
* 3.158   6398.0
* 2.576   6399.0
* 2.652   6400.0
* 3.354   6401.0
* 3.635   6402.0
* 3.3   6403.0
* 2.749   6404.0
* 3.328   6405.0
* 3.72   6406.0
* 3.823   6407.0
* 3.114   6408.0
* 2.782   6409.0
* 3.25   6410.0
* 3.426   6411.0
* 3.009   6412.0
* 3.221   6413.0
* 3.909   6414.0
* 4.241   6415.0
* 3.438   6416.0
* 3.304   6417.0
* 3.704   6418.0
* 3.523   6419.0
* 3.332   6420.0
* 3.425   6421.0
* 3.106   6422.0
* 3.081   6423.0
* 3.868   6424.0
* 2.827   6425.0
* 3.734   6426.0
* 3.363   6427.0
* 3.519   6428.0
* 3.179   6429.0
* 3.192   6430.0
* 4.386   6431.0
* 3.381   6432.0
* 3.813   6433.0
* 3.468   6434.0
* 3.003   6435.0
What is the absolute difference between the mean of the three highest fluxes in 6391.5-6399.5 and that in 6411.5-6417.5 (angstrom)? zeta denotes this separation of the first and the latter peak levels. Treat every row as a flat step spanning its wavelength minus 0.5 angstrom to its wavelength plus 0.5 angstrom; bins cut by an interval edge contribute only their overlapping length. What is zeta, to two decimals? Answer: 0.56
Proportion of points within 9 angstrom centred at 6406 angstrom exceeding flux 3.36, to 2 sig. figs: 0.33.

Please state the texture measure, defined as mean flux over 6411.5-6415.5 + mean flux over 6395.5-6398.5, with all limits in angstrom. 6.7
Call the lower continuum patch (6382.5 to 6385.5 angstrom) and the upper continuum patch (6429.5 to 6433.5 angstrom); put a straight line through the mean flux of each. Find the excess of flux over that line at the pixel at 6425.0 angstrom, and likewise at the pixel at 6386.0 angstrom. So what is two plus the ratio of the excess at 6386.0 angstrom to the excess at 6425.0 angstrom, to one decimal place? 2.1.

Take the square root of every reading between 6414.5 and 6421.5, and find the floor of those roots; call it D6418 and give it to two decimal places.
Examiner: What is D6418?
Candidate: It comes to 1.82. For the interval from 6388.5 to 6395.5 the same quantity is 1.74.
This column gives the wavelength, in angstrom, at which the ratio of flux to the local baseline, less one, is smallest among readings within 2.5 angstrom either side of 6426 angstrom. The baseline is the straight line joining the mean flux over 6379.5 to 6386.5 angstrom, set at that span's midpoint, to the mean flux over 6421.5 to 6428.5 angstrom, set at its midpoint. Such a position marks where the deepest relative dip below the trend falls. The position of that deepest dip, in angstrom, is 6425.0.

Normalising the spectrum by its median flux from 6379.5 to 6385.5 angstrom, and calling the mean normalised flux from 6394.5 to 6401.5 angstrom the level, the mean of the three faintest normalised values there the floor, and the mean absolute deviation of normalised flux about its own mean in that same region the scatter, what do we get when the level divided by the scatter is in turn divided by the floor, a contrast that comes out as 13.8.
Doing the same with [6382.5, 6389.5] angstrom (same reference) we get 23.6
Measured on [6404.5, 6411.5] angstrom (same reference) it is 12.5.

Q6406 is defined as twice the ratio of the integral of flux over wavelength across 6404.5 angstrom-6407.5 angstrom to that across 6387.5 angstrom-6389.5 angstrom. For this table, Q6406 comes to 3.4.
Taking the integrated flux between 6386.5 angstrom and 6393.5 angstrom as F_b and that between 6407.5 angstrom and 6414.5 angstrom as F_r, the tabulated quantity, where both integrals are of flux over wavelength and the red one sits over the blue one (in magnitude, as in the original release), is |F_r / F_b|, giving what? 0.98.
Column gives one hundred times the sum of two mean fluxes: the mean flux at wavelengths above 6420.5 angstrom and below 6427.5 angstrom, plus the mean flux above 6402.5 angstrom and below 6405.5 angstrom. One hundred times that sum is 647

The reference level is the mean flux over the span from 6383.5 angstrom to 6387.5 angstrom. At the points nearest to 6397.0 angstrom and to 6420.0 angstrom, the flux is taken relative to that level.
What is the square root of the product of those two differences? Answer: 0.14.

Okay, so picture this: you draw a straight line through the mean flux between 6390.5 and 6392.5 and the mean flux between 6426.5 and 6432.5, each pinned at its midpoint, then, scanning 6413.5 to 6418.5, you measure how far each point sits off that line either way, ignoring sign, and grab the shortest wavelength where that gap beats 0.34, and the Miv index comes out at 6414.0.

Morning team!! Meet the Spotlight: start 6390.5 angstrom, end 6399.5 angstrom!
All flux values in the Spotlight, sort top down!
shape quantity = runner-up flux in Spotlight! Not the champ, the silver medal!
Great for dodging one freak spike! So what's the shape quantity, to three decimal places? 3.510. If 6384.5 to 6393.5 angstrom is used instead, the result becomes 3.571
